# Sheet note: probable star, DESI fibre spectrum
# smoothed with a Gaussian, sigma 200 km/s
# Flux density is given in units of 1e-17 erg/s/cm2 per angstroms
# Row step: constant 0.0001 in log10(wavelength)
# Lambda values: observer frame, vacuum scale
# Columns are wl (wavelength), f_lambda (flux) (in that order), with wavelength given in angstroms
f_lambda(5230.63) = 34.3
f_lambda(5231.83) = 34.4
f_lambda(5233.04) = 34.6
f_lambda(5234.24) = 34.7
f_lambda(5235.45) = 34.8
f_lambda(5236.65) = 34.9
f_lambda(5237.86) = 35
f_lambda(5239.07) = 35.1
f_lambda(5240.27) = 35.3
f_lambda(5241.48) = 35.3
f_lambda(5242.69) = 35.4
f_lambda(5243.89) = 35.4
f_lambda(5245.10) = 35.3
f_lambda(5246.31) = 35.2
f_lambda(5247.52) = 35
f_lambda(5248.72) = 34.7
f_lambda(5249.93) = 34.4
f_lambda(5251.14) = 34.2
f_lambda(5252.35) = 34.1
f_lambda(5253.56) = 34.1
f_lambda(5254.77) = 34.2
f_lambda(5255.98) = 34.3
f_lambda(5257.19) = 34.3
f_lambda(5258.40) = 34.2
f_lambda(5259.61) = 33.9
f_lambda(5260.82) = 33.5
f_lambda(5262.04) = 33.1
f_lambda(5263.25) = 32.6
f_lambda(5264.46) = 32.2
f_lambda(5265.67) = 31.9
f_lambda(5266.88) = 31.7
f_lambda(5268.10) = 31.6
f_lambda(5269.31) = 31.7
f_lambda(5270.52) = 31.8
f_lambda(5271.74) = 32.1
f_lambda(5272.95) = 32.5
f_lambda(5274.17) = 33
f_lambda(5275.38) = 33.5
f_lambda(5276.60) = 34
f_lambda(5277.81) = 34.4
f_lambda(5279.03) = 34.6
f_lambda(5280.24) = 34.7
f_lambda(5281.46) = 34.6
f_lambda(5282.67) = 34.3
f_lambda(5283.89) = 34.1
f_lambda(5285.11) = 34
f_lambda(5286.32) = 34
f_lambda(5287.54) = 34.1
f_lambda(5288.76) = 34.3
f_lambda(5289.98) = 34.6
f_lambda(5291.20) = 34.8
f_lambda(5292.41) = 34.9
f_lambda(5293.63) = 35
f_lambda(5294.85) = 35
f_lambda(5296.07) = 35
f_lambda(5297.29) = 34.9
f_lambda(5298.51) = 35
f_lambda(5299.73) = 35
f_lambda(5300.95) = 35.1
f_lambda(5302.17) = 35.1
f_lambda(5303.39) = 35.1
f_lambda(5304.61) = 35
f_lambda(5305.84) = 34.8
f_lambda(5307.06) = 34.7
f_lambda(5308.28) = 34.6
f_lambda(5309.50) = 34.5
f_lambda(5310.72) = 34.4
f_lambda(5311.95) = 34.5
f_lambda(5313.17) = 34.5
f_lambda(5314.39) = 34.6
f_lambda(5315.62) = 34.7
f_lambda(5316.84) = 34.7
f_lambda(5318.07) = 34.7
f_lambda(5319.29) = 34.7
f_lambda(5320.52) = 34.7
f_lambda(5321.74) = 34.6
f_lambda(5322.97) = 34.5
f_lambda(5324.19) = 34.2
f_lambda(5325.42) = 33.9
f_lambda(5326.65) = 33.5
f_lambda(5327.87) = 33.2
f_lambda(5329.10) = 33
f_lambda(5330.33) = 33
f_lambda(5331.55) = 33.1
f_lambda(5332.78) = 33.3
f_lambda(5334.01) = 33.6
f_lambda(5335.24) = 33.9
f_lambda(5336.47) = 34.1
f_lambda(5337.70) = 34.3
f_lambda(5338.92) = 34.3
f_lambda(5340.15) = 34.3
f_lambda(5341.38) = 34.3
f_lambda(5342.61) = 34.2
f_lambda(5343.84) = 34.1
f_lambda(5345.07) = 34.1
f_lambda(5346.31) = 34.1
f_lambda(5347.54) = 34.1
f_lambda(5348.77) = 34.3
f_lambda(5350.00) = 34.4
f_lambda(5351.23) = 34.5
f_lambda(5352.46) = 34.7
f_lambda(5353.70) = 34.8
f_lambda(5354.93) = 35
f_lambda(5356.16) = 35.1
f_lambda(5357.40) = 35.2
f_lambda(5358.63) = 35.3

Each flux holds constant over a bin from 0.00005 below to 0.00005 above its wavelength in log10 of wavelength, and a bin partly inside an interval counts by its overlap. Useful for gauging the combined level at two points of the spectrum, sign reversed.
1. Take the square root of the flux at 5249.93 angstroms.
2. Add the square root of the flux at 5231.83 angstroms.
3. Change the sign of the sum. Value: -11.73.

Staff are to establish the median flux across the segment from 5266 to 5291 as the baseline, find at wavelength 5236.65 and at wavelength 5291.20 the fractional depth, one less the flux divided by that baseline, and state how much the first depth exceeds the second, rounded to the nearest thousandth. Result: -0.003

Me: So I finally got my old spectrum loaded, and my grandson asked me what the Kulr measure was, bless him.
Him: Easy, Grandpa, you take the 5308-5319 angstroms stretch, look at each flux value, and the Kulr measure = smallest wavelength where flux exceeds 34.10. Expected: 5308.28 angstroms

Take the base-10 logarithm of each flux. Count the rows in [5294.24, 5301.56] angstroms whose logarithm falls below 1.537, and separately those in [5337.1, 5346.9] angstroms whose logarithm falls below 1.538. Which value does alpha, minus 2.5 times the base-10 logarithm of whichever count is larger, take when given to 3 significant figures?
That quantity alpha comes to -2.26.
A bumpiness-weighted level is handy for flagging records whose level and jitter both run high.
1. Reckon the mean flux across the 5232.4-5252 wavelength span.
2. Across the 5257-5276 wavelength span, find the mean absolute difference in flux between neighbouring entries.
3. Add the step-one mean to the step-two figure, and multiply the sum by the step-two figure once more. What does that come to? 11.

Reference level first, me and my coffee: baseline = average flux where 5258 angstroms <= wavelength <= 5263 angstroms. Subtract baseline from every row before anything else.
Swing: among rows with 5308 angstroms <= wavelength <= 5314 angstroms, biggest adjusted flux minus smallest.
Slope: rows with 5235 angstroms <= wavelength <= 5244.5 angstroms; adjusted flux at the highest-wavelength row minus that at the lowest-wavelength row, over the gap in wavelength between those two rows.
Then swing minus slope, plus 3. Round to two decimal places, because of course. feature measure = 3.13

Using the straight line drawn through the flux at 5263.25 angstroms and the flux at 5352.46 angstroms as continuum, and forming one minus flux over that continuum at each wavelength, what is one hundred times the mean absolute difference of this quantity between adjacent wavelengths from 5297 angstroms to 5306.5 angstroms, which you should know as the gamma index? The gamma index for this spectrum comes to 0.25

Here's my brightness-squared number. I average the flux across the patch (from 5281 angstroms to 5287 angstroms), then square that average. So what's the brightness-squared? 1170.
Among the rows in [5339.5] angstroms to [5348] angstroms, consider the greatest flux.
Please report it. 34.3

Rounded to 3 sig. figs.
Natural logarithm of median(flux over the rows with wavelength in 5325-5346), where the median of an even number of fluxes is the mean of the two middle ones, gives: 3.52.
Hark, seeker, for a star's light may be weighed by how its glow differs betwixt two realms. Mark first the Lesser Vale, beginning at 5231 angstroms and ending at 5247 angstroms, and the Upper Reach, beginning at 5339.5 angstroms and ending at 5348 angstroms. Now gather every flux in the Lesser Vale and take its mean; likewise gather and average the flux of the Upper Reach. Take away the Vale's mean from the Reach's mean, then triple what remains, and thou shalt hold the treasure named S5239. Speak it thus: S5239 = -2.6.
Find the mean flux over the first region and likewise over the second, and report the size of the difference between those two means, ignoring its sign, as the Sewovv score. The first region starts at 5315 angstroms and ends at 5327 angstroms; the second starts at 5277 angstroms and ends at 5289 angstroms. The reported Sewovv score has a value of 0.1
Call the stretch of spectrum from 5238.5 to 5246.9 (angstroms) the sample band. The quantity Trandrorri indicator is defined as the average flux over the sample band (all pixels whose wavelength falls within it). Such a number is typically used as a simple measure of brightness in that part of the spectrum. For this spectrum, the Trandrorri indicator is 35.3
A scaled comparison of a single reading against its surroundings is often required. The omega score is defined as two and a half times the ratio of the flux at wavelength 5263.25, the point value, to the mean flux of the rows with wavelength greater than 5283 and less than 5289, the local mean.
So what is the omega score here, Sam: 2.39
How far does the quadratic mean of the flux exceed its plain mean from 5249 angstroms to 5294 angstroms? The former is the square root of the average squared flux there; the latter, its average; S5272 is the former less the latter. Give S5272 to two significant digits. 0.016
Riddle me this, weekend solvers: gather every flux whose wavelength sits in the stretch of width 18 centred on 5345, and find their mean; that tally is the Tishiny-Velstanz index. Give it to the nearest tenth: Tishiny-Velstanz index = 34.3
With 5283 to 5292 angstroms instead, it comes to 34.3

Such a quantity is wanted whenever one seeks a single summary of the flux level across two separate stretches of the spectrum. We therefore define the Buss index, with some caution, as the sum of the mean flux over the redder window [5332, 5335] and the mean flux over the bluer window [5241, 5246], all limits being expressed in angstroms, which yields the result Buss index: 68.8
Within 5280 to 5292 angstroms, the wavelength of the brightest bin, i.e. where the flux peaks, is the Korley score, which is 5291.20 angstroms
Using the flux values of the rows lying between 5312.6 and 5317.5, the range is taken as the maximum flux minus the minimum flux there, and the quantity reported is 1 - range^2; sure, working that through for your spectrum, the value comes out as 0.96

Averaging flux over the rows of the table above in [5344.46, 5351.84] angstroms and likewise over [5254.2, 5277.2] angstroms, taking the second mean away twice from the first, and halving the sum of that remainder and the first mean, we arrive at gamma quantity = 1.3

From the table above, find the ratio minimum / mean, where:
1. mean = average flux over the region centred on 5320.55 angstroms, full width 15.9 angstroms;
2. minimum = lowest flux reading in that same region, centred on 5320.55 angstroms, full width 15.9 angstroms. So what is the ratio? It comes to 0.967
